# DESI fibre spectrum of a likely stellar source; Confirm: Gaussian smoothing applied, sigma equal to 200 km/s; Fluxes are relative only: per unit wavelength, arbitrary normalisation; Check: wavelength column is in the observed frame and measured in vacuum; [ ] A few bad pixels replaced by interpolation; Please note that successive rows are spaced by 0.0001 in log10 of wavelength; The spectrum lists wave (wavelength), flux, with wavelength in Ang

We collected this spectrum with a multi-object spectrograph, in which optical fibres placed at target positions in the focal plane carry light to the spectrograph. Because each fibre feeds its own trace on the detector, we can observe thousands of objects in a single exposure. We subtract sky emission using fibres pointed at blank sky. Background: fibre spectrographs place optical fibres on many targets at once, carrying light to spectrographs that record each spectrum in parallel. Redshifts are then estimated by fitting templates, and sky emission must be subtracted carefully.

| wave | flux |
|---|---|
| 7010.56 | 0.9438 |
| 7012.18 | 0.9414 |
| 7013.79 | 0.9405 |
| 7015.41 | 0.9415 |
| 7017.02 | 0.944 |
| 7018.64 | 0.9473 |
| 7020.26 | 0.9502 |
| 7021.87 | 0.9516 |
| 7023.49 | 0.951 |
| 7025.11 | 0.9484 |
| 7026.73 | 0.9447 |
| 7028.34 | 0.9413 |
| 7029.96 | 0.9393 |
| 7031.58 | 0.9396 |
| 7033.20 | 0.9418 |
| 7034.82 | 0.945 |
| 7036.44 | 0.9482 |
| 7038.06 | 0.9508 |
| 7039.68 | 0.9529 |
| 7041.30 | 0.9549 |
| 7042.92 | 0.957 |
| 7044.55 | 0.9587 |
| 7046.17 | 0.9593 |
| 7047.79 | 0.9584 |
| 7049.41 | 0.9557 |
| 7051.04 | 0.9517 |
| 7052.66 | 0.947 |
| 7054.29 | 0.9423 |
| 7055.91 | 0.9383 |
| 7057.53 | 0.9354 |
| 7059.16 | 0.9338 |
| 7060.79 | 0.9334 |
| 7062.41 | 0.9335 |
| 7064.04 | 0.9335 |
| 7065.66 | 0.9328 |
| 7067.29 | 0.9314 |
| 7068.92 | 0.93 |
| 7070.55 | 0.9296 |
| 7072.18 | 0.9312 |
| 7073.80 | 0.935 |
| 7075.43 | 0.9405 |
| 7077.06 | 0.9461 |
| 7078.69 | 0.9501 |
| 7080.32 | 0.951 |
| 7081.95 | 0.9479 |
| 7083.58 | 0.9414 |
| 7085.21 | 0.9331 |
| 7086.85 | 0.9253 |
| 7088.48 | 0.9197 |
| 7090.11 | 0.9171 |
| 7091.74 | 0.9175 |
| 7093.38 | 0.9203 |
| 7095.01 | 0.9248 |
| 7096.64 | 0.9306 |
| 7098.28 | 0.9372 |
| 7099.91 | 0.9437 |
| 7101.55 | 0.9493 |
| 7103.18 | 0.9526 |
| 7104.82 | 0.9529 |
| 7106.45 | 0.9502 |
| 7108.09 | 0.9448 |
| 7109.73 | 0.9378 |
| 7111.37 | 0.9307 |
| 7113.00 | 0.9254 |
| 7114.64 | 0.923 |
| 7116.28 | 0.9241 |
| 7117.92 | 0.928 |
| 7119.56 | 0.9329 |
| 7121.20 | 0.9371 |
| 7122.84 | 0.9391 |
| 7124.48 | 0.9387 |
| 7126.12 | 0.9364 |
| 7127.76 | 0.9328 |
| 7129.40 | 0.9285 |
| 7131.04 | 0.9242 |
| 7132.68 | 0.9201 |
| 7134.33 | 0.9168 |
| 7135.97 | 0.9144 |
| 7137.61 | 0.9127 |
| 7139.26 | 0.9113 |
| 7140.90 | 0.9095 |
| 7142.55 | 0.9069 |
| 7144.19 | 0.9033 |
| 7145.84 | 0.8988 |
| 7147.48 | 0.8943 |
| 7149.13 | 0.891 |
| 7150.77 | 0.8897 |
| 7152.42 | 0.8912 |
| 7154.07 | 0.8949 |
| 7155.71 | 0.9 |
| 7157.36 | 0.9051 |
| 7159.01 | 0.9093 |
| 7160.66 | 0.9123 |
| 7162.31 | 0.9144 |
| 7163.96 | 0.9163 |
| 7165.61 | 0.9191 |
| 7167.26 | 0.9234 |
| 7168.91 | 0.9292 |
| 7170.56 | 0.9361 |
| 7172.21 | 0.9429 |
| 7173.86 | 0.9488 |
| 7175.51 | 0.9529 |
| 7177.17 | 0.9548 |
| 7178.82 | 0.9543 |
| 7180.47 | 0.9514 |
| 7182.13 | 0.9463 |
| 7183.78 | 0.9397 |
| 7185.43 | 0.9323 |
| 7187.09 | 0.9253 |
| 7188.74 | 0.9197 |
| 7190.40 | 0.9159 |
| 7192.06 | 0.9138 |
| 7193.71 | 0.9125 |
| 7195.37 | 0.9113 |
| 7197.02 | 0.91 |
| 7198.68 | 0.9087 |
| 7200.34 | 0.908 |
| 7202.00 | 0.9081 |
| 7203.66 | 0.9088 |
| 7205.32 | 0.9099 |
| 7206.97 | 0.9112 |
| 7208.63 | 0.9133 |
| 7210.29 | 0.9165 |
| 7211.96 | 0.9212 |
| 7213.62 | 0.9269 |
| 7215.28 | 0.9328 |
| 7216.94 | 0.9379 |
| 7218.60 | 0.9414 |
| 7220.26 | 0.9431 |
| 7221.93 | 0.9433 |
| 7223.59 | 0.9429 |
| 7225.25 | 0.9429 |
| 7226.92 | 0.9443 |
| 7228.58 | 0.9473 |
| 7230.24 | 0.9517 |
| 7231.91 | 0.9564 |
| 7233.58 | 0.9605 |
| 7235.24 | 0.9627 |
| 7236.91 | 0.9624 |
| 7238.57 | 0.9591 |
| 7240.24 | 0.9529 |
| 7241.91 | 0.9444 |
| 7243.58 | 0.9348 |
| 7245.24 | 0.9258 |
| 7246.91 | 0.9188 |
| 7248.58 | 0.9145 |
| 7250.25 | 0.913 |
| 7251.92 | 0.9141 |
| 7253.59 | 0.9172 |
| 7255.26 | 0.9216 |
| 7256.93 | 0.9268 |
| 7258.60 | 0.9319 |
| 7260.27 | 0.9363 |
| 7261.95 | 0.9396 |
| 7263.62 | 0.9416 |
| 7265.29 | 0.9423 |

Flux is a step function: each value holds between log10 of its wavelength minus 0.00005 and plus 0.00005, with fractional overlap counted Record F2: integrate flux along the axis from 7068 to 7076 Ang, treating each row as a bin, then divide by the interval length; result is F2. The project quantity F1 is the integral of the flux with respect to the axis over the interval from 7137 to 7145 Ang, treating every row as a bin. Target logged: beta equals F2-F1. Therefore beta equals -6.33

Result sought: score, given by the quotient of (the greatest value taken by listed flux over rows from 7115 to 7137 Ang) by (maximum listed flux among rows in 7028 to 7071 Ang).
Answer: 0.979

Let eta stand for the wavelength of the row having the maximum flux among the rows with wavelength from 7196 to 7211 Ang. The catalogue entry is 7210.29 Ang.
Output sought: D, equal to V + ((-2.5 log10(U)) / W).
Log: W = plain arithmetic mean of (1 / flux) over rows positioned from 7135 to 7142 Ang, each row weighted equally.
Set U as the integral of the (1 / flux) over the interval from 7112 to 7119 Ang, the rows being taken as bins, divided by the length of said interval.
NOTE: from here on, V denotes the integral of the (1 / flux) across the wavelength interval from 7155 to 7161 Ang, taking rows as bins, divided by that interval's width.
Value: 1.03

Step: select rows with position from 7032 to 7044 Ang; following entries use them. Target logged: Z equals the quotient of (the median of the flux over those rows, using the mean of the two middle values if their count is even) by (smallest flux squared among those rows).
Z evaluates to 1.07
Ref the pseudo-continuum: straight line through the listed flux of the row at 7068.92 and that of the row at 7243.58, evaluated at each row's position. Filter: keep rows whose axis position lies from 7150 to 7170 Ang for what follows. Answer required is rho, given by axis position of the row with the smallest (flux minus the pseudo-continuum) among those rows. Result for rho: 7150.77 Ang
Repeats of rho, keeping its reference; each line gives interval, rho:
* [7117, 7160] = 7150.77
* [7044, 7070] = 7068.92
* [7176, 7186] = 7185.43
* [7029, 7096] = 7090.11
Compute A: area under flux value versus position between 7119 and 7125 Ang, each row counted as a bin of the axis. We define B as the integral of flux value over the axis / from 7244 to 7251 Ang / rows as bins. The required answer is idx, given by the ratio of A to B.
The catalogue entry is 0.87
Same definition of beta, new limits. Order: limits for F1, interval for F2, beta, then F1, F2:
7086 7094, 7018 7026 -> -6.40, 7.35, 0.949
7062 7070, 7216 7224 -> -6.51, 7.45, 0.942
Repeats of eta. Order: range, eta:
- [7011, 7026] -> 7021.87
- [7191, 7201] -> 7192.06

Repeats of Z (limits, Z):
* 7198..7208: 1.10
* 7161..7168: 1.10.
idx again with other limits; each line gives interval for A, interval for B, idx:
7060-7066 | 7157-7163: 1.03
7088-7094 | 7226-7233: 0.83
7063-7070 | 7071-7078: 0.99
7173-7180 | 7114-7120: 1.20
